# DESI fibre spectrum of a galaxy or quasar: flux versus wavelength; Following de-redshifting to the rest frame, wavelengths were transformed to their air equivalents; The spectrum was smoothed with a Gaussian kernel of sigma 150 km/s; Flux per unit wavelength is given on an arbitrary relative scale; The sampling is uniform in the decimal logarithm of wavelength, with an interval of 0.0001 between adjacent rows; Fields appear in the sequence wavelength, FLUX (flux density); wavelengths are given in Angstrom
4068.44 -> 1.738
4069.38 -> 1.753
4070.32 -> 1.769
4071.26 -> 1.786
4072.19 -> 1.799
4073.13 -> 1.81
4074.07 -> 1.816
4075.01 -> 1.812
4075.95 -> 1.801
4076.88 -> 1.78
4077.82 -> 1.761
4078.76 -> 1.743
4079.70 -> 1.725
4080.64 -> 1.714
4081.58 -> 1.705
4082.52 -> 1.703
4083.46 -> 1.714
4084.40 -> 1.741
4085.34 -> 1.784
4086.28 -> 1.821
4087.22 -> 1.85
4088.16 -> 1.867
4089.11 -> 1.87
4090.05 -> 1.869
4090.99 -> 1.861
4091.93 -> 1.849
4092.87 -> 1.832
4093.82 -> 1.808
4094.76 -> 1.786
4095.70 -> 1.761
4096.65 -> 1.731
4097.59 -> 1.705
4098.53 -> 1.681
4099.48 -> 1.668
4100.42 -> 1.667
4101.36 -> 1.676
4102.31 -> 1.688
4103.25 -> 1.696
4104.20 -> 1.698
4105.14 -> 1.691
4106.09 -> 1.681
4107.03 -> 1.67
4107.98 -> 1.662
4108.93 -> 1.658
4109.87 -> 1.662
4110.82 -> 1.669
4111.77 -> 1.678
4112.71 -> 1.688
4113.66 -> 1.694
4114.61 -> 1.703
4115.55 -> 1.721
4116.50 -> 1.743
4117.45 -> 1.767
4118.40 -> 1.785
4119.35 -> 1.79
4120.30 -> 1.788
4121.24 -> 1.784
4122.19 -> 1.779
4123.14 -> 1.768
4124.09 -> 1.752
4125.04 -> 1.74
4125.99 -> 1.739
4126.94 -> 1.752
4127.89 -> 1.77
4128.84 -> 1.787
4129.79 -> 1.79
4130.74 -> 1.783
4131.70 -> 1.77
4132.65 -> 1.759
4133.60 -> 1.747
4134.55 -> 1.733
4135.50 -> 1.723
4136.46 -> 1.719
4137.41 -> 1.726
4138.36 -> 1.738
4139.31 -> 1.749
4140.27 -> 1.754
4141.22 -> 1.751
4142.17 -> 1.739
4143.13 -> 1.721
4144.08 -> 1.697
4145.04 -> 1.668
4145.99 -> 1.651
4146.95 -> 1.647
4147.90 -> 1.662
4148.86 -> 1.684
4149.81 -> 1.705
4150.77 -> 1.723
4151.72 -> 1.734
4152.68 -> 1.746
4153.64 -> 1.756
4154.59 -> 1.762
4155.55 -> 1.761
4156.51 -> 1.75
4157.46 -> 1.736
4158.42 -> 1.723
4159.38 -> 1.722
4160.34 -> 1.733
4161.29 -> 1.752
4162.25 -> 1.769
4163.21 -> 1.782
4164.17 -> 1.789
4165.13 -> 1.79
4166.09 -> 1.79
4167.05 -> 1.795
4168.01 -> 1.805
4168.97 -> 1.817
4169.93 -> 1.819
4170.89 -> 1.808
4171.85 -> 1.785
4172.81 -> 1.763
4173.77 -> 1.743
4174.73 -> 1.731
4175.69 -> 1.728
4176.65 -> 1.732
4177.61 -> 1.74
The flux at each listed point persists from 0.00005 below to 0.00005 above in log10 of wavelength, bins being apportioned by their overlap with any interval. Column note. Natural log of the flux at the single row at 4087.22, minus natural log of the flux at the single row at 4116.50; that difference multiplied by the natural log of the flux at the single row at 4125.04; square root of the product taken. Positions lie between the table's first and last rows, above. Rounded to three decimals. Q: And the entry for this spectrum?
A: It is 0.182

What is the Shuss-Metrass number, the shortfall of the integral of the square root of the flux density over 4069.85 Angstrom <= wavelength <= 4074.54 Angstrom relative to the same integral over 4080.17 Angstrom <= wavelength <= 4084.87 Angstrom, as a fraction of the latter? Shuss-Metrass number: -0.02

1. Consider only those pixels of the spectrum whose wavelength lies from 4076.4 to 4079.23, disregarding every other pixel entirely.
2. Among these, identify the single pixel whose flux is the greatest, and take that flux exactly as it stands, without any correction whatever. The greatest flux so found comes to 1.78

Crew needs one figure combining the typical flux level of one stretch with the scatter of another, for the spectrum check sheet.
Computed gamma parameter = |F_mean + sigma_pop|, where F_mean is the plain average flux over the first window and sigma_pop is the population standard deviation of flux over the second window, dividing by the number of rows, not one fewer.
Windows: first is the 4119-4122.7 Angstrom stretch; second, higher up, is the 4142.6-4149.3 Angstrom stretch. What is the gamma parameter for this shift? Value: 1.81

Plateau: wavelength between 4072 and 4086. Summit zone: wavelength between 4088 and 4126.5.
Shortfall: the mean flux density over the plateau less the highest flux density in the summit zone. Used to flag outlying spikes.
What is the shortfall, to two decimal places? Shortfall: -0.11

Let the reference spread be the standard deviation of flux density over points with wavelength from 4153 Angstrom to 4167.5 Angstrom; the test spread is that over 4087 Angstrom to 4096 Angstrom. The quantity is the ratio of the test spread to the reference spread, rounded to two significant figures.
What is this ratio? 1.5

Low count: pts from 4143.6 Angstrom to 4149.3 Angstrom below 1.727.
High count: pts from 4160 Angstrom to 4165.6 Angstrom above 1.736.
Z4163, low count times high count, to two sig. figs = 30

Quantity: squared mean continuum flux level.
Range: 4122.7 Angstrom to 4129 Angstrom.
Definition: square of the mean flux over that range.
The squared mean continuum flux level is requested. 3.09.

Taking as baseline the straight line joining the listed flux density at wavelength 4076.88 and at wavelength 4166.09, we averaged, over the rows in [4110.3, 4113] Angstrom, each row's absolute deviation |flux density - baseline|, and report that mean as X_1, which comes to 0.11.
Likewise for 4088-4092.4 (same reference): 0.08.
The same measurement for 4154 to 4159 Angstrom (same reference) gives 0.04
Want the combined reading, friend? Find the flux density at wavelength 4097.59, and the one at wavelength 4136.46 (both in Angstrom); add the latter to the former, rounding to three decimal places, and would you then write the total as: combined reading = 3.424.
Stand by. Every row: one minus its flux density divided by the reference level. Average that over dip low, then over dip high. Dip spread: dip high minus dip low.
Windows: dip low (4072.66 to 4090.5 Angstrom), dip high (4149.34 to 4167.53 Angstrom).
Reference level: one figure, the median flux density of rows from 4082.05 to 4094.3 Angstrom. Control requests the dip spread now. 0.016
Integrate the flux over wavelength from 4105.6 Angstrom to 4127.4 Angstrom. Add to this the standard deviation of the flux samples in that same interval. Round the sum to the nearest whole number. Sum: 38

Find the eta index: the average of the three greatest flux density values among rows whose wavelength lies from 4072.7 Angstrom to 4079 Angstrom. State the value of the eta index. 1.81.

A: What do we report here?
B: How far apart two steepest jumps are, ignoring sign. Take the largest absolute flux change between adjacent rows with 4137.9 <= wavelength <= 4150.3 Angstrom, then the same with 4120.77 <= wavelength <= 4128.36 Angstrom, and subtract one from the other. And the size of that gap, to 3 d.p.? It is 0.011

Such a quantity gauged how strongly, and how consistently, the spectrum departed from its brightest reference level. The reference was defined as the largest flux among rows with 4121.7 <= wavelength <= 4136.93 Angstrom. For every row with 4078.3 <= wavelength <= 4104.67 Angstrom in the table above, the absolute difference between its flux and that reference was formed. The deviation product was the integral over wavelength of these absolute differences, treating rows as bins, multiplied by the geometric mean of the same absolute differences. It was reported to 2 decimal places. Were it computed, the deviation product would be 0.10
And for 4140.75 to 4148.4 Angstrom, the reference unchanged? 0.07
